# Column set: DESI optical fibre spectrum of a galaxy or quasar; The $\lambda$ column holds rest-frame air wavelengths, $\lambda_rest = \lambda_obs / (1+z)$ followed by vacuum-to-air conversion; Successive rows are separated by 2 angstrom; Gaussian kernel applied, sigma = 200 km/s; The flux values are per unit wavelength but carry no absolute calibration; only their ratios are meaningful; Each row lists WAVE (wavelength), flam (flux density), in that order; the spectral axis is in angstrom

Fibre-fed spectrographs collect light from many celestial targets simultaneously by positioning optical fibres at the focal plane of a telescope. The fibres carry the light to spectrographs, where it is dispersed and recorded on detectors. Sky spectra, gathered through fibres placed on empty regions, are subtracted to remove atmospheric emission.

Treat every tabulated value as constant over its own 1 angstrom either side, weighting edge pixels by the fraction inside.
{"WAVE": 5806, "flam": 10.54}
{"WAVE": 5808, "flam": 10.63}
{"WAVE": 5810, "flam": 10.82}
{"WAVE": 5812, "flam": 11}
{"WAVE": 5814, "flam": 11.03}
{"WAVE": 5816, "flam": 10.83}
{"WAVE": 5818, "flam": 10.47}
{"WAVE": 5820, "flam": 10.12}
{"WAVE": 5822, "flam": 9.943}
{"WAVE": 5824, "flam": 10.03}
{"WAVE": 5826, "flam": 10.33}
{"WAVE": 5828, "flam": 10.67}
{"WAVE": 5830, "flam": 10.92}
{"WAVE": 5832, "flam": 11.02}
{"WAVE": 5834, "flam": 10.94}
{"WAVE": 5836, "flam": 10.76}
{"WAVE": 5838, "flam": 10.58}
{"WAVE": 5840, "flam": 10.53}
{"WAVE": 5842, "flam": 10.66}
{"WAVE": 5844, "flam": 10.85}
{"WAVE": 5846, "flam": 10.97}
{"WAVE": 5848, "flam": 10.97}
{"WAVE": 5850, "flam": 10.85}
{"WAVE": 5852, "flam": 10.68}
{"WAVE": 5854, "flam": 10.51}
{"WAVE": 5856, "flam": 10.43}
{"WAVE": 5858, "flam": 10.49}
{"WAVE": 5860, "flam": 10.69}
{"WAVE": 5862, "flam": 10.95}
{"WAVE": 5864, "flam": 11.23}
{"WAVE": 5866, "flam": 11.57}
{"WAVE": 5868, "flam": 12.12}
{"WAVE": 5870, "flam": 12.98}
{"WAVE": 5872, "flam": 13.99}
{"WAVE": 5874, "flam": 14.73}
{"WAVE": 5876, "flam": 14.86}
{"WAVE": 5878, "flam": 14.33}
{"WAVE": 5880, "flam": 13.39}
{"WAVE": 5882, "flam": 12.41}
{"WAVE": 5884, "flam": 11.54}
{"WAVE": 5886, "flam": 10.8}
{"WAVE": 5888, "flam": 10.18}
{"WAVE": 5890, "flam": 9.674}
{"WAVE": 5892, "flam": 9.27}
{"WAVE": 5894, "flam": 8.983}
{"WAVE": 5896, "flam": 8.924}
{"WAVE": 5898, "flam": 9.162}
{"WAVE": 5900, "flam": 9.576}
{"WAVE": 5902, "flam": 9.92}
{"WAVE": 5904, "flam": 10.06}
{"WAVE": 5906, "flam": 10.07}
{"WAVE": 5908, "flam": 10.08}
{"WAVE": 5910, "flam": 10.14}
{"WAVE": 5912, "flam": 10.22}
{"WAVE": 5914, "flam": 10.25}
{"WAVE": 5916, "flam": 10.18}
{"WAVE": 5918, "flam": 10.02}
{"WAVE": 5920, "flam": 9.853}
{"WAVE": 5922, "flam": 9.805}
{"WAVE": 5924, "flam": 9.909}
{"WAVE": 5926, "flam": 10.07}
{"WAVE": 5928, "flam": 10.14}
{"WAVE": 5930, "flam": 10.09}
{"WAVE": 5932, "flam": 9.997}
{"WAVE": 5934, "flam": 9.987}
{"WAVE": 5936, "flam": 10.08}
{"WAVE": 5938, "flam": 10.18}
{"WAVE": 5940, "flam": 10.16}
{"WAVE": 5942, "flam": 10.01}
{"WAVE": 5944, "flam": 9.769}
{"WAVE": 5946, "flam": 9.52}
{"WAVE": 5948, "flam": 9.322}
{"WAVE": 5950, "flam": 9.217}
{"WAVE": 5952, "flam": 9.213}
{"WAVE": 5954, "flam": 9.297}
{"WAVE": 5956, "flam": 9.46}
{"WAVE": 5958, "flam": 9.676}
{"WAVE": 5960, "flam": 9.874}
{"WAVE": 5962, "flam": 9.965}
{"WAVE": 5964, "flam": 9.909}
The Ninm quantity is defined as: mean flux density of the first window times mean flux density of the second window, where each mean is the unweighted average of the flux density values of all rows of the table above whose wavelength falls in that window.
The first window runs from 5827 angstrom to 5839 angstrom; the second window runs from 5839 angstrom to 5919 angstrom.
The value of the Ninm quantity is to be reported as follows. 119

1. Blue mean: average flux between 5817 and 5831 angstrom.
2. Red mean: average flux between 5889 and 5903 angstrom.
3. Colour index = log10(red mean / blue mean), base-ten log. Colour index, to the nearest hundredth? -0.04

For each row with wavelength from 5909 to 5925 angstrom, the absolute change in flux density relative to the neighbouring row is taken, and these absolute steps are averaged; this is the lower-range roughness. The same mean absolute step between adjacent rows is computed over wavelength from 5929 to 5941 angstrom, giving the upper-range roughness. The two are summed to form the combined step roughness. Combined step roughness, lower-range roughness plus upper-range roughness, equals 0.2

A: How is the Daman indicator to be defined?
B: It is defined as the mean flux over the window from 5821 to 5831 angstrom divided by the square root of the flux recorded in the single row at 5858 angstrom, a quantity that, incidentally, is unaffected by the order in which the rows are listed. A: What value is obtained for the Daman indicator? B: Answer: 3.20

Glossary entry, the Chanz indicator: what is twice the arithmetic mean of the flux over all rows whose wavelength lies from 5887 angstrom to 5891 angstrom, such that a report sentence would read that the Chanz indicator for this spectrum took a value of 19.9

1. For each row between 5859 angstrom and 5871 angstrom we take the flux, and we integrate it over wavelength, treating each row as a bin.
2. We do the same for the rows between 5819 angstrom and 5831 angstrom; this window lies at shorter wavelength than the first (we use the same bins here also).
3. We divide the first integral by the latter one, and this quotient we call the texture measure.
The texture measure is 1.12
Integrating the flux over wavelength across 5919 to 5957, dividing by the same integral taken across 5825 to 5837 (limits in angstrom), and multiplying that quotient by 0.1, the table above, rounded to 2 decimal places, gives 0.29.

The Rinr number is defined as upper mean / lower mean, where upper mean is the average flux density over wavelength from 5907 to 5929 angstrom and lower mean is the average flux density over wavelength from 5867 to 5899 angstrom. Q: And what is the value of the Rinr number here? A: 0.859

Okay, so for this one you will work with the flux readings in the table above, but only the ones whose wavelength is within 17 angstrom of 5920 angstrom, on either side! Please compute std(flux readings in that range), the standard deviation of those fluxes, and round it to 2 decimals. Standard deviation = 0.12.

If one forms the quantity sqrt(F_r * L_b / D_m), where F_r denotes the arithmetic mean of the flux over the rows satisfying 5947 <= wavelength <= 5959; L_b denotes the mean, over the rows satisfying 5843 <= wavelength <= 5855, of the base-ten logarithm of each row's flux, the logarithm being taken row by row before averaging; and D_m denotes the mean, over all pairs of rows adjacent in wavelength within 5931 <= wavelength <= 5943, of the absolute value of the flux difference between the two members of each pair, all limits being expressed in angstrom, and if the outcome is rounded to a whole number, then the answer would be 11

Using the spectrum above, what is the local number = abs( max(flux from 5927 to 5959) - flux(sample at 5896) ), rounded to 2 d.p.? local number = 1.26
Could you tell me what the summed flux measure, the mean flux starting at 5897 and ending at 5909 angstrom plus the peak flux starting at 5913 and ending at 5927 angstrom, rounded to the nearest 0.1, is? 20.1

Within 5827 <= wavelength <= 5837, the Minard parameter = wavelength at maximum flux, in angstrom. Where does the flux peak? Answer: 5832 angstrom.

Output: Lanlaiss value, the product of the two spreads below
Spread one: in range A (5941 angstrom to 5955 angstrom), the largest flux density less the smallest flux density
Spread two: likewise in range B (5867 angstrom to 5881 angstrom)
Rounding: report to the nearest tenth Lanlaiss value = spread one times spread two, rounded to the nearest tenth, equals 2.2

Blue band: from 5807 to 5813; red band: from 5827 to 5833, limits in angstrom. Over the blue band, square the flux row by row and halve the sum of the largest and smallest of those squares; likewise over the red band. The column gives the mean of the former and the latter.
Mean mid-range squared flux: 117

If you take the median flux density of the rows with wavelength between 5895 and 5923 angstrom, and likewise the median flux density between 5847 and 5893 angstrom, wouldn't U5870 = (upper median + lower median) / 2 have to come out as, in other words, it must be 10.5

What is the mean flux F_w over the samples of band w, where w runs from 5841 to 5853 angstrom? 10.8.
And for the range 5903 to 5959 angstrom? 9.9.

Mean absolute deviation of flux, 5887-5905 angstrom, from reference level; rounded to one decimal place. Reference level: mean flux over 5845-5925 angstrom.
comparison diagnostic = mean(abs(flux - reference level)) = 1.4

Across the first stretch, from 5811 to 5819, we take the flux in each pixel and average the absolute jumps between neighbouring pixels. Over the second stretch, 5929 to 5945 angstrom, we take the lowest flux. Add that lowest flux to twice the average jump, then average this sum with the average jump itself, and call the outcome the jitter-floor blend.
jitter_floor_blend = 5.2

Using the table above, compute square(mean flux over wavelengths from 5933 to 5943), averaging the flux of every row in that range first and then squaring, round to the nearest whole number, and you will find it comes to 102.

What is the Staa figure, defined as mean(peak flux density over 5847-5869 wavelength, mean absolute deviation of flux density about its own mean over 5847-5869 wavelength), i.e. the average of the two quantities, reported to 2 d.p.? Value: 6.25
